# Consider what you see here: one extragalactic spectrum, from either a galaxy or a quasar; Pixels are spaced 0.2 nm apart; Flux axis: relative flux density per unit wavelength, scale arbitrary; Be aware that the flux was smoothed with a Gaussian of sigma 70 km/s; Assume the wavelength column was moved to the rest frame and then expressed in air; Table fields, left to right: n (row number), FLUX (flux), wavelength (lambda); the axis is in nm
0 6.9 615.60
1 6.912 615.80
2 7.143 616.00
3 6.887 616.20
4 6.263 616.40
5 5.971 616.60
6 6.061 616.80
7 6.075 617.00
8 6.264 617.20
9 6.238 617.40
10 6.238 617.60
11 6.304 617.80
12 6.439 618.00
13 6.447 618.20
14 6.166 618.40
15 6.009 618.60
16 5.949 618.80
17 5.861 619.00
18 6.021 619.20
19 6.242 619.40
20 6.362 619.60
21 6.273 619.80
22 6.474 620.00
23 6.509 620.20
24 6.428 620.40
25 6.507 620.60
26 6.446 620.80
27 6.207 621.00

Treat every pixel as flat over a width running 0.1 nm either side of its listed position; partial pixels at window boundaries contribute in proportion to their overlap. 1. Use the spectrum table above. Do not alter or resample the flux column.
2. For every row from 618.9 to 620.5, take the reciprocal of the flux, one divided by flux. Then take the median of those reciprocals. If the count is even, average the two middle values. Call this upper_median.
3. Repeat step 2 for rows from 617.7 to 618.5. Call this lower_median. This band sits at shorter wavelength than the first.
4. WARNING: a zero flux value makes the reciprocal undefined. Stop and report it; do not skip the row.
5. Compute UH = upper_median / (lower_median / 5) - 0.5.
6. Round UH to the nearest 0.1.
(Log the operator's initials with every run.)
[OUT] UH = 4.5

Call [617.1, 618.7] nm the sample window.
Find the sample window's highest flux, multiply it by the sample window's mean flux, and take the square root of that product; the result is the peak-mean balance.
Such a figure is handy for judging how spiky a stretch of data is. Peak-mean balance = 6.4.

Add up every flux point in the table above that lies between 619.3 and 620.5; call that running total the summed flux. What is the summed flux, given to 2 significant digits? 38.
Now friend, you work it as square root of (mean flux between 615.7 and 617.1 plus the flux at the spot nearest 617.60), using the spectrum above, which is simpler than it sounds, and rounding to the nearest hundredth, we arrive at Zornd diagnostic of 3.57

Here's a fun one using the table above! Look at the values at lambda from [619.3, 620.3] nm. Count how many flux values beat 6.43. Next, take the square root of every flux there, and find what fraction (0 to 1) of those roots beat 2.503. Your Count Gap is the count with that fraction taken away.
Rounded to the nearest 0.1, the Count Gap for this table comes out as 1.2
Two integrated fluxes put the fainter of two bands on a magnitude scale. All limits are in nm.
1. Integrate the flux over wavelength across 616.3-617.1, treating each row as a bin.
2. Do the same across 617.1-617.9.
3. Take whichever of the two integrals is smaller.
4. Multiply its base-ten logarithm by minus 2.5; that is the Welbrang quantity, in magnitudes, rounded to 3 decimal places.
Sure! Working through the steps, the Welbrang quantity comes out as -1.720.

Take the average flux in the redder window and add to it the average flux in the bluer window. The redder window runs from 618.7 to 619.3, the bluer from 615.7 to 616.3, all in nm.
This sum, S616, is 12.92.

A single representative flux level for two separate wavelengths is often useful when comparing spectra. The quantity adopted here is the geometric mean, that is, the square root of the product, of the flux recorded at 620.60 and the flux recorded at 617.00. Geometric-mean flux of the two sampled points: 6.29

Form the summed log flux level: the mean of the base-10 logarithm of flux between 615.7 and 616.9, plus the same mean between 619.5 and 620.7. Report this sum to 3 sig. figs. 1.62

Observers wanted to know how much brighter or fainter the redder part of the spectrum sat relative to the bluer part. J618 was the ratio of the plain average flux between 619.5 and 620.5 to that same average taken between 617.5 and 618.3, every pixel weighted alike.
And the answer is 1.01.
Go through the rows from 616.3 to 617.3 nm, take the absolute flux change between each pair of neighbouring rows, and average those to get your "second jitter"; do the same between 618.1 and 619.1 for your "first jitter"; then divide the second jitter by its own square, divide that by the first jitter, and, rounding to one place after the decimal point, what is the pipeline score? 46.7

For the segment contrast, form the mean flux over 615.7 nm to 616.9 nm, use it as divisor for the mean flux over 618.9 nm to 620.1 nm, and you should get 0.95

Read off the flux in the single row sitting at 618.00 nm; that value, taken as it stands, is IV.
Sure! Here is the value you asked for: 6.439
